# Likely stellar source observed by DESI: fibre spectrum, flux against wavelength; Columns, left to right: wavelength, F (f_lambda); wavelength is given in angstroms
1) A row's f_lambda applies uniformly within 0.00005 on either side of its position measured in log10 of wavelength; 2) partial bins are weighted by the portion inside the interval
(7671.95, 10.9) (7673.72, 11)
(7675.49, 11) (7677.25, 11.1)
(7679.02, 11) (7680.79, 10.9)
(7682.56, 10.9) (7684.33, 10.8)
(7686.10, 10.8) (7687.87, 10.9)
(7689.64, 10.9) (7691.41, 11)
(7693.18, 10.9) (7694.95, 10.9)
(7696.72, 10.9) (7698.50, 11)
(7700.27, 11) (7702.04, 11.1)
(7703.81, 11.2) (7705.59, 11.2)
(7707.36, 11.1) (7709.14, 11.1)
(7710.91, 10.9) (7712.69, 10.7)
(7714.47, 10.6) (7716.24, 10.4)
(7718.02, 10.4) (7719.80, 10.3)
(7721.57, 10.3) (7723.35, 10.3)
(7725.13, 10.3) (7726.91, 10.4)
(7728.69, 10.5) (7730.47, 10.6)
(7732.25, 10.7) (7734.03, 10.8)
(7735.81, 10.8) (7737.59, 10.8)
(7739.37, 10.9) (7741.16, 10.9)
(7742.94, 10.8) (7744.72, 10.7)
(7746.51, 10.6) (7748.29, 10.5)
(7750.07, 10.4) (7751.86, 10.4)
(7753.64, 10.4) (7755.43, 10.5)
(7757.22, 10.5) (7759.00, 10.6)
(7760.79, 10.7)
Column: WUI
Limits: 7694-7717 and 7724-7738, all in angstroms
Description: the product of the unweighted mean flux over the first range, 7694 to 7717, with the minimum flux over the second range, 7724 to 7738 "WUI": 113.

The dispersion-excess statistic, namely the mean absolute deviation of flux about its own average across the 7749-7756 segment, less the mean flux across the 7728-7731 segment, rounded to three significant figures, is -10.5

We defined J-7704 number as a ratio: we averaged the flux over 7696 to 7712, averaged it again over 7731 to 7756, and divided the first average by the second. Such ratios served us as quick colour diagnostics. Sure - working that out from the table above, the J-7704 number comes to 1.04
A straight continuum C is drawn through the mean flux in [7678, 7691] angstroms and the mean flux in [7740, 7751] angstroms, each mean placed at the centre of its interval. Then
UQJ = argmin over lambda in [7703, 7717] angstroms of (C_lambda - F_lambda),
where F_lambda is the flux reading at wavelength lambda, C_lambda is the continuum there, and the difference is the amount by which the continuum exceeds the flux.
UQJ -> 7705.59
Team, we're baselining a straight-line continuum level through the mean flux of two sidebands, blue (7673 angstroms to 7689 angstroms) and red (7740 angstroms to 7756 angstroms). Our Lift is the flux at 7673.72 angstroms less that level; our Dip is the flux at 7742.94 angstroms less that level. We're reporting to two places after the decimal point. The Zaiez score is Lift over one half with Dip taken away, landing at 0.10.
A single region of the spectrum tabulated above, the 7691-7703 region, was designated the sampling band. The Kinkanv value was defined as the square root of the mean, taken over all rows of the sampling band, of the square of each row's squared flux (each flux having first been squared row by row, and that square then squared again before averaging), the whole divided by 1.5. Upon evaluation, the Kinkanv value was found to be 80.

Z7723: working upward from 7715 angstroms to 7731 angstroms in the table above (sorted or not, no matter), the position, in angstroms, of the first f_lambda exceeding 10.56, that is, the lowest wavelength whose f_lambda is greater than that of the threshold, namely 7730.47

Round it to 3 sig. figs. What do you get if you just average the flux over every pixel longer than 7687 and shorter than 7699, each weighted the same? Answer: 10.9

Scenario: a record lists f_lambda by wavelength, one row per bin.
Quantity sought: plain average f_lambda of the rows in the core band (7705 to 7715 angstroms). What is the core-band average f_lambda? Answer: 10.9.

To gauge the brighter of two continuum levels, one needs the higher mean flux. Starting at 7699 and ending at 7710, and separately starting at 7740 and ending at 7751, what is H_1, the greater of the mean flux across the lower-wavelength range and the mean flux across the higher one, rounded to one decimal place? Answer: 11.1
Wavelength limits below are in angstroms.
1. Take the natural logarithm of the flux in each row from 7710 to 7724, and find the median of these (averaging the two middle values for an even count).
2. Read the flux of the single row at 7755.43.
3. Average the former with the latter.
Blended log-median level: 6.42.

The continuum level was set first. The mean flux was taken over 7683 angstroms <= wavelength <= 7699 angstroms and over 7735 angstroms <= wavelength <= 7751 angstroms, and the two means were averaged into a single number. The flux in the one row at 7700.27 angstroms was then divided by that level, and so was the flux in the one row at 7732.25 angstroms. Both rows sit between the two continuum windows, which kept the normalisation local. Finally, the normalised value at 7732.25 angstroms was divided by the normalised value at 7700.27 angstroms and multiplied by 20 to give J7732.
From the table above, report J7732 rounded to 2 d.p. 19.45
